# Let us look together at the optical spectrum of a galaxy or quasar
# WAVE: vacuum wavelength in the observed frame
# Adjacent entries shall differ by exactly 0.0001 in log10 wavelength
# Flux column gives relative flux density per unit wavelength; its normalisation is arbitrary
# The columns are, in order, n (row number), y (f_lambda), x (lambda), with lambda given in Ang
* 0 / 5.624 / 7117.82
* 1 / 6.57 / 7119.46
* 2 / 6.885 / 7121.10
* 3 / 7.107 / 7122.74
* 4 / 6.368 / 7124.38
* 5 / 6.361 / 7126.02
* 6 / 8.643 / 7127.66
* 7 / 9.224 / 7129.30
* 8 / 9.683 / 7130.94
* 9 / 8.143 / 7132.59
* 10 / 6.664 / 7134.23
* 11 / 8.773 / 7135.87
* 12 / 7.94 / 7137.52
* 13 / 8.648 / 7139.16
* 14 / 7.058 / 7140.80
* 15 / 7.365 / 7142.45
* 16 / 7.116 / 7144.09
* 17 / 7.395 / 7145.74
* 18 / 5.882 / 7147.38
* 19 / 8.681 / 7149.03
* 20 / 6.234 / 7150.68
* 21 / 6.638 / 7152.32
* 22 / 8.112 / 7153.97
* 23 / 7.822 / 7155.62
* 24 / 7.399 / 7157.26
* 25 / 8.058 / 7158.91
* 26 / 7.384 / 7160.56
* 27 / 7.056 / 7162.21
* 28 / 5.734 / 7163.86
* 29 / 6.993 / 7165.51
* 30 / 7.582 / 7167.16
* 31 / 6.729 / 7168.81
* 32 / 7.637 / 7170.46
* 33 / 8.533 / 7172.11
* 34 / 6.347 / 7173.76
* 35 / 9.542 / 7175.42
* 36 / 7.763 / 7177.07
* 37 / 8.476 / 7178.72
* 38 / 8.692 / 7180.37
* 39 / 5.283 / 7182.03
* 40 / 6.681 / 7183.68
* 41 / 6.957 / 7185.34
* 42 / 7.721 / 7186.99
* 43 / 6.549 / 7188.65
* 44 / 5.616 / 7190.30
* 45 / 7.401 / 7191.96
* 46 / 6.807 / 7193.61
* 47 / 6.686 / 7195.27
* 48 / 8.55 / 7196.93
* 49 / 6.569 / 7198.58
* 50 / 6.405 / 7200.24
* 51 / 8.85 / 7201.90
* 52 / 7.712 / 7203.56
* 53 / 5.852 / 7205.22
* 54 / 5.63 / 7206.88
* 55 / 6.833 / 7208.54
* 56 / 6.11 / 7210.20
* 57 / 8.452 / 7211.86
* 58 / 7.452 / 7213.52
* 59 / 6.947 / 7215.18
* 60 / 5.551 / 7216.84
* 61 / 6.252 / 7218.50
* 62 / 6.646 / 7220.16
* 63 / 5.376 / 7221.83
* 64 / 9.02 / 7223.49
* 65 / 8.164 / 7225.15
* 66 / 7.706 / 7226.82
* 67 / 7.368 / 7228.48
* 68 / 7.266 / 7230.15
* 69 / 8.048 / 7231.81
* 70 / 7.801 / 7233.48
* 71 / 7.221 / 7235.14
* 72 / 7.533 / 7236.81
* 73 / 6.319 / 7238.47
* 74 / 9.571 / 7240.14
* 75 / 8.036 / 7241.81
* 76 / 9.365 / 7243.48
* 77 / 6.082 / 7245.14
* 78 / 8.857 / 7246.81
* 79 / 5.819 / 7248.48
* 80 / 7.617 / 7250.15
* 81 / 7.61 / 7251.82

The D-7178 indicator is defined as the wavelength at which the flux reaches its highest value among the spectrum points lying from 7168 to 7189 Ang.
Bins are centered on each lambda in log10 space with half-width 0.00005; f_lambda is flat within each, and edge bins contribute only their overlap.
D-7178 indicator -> 7175.42 Ang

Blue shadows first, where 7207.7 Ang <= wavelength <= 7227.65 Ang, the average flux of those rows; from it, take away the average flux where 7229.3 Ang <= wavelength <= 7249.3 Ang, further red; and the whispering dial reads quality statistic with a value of -0.6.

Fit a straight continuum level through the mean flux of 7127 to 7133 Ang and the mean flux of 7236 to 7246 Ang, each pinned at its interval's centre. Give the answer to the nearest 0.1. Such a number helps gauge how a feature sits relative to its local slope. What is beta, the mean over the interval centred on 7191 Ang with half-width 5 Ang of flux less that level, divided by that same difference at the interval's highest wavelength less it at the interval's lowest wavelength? 1.6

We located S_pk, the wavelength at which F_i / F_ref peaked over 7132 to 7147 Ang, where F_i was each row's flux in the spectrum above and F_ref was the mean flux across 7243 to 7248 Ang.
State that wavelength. 7135.87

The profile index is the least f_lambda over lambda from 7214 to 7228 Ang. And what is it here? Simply 5.376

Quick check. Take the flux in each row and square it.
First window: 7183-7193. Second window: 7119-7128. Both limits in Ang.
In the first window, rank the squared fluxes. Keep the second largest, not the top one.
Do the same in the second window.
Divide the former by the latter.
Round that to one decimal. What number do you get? 1.1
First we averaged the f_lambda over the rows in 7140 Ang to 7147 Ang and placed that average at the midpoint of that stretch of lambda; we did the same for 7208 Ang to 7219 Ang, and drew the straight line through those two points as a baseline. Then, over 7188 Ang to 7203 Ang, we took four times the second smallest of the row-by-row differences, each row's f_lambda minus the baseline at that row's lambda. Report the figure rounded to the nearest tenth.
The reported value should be -1.9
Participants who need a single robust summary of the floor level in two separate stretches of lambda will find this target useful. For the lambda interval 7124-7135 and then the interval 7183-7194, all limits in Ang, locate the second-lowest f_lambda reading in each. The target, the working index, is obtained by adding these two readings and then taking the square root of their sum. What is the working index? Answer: 3.59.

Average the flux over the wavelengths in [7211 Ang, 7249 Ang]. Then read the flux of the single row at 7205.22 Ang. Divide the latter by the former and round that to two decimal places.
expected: 0.79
